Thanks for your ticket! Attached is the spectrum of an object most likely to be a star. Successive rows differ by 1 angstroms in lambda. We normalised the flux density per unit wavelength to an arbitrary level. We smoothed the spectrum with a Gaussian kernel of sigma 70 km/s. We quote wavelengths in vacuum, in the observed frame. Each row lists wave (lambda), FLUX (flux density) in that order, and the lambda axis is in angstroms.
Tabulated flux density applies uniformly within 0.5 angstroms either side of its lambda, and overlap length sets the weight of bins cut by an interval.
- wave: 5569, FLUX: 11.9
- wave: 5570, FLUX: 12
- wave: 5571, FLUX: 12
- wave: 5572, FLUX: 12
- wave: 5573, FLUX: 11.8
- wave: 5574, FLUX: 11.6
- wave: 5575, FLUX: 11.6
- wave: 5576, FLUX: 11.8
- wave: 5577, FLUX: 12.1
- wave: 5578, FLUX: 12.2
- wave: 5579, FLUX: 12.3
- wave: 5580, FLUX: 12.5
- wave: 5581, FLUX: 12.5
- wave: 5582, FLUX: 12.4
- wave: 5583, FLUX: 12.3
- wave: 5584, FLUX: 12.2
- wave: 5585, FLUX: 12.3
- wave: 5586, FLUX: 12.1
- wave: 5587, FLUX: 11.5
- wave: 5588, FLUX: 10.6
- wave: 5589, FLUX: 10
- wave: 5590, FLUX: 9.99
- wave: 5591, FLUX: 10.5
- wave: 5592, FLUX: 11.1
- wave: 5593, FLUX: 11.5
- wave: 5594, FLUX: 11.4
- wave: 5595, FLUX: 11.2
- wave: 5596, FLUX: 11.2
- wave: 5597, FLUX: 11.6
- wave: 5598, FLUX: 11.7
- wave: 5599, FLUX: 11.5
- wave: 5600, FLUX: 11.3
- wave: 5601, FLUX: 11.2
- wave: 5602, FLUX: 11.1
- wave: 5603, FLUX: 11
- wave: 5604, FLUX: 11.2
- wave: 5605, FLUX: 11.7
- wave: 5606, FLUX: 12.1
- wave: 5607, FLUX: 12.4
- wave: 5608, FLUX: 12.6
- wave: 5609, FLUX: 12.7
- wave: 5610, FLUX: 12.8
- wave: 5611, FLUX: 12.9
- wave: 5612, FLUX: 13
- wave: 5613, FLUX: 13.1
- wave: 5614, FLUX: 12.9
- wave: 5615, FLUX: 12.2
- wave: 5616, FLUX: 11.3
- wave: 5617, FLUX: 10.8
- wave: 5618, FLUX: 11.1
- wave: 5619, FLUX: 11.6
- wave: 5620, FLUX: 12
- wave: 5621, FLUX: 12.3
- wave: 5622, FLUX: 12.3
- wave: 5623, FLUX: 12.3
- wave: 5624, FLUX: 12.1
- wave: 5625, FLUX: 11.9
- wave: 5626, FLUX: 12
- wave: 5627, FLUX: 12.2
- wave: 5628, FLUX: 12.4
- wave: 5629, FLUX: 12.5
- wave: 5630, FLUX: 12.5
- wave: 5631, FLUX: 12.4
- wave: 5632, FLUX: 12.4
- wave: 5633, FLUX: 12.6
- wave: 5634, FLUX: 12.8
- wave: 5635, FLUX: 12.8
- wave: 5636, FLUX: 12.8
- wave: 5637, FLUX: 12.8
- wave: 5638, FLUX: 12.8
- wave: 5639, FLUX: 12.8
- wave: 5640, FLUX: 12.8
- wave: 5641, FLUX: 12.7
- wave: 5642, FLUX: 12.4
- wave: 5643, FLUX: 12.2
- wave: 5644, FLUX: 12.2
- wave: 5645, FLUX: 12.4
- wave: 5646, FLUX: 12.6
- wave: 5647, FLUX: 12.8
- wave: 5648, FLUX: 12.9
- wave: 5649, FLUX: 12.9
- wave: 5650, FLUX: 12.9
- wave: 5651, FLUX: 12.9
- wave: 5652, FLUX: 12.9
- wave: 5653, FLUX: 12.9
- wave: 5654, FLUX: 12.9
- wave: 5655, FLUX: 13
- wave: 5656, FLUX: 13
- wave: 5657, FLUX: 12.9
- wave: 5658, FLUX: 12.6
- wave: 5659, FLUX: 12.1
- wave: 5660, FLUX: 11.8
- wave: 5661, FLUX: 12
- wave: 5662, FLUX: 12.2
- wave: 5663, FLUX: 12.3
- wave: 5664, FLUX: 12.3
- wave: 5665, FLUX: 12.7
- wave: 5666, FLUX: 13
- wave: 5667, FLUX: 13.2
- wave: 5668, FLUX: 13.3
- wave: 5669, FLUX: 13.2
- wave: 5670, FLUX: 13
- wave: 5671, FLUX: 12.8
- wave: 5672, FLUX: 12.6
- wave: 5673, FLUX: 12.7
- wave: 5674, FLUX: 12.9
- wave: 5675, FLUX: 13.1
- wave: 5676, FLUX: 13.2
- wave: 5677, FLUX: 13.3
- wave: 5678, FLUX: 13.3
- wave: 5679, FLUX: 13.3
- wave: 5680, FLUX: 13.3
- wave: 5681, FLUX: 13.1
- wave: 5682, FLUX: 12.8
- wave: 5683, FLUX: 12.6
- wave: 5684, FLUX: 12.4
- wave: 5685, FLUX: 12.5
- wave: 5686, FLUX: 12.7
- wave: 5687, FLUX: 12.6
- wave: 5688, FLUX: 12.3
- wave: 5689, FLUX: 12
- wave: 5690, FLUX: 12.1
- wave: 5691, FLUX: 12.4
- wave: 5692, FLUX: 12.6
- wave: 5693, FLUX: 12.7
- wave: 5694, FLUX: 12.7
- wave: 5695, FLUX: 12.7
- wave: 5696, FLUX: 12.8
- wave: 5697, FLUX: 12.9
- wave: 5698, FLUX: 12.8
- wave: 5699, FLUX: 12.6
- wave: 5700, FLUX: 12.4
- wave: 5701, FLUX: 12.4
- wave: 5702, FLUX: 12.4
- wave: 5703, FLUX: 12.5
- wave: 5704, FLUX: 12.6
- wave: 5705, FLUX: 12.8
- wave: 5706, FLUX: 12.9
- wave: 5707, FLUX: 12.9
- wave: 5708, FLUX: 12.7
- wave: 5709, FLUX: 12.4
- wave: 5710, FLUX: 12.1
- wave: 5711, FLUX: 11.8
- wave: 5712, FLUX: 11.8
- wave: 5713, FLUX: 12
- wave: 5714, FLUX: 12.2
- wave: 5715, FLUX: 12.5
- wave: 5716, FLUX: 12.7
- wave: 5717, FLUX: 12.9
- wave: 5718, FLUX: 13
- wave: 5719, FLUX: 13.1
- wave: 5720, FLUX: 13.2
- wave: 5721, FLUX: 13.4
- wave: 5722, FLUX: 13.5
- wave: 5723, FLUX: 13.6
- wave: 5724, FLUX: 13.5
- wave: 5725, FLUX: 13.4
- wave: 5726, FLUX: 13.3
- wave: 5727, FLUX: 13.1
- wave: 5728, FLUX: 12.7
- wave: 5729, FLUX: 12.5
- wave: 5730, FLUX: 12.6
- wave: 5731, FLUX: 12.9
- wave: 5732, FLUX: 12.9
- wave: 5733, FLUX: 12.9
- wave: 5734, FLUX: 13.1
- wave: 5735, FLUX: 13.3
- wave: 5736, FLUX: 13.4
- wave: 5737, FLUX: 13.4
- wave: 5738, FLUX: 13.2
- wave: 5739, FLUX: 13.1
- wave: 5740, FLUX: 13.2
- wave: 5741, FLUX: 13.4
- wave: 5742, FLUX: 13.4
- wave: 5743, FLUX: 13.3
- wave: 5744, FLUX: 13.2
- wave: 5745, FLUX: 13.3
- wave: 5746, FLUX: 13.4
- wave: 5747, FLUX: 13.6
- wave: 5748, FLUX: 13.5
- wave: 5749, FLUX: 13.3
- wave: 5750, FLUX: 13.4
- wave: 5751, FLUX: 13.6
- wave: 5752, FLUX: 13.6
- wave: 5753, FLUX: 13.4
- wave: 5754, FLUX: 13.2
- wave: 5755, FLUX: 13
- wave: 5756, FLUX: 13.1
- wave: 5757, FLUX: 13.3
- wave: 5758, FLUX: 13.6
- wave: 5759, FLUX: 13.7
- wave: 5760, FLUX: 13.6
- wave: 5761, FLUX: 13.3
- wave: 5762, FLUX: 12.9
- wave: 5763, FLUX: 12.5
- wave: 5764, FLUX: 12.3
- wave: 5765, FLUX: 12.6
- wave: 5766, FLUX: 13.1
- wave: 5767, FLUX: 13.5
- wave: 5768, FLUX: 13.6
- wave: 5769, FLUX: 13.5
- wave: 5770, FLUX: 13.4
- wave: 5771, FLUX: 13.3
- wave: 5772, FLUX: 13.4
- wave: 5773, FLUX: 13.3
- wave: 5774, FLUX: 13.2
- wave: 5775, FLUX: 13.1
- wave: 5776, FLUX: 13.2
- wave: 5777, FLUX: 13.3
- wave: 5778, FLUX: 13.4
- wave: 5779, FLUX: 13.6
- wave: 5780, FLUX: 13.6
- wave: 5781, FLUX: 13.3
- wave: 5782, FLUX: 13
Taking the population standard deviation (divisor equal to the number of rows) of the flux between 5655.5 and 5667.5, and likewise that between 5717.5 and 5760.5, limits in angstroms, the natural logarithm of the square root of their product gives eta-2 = -1.06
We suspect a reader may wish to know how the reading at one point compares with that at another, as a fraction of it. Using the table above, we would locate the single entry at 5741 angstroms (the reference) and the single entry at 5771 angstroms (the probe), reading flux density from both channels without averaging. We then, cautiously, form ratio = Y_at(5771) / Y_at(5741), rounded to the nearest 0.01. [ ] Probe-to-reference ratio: 0.99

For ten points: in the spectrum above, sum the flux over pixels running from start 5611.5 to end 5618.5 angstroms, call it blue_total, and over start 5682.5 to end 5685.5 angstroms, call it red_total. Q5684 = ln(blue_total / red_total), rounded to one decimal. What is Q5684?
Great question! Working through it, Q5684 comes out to 0.8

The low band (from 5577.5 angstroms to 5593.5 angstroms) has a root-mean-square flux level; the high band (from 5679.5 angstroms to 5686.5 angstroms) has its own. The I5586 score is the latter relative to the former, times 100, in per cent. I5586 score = 110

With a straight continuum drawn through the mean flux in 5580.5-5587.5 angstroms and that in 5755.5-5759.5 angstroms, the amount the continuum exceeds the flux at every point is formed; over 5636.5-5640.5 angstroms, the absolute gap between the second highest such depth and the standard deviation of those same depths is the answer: 0.23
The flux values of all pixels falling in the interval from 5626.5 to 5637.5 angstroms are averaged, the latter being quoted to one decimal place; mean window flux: 12.6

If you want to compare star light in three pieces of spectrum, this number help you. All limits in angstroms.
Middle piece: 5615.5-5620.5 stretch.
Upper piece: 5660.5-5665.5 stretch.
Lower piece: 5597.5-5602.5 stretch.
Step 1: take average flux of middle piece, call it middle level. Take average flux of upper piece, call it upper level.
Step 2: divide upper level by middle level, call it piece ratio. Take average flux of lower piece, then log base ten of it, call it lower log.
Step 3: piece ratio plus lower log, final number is 2.14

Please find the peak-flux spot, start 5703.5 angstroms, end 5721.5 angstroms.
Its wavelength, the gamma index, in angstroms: 5721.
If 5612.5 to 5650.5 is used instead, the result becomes 5613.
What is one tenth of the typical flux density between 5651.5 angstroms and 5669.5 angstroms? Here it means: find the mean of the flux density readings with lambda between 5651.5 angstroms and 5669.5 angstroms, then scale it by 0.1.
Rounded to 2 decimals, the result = 1.27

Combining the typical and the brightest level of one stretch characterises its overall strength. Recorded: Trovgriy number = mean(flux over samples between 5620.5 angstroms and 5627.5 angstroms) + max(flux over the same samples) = 24.5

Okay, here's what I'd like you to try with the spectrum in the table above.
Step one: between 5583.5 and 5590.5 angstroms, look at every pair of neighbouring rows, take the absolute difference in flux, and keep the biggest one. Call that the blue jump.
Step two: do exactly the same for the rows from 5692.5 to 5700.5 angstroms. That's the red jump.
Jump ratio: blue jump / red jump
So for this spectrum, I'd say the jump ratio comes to 4.5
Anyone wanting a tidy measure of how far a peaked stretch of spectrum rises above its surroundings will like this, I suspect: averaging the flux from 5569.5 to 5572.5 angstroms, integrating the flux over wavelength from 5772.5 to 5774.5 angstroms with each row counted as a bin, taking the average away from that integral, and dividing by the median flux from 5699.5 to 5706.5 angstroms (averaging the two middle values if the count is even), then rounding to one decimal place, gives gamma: 1.2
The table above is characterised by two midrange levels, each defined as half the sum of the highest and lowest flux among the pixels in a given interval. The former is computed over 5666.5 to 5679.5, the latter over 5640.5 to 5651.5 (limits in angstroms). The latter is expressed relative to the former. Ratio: 0.97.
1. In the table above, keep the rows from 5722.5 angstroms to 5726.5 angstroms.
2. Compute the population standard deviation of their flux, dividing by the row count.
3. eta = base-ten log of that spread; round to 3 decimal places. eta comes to -0.952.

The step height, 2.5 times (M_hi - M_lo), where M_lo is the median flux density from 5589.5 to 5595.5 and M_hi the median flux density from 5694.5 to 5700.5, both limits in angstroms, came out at 4.0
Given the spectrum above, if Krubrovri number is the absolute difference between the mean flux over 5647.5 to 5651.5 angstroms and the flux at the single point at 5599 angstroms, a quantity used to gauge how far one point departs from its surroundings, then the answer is 1.4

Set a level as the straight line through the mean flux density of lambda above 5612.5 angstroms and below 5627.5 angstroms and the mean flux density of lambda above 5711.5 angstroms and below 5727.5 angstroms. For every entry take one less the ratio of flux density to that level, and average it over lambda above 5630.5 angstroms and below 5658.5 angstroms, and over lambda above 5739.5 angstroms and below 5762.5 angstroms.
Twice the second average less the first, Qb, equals 0.022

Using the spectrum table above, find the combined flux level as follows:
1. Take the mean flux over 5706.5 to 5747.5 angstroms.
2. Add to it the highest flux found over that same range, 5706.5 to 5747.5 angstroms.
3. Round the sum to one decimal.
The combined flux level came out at 26.6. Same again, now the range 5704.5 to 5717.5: 25.3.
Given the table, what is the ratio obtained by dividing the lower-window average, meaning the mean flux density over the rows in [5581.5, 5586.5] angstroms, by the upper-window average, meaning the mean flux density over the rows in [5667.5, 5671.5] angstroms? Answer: 0.94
